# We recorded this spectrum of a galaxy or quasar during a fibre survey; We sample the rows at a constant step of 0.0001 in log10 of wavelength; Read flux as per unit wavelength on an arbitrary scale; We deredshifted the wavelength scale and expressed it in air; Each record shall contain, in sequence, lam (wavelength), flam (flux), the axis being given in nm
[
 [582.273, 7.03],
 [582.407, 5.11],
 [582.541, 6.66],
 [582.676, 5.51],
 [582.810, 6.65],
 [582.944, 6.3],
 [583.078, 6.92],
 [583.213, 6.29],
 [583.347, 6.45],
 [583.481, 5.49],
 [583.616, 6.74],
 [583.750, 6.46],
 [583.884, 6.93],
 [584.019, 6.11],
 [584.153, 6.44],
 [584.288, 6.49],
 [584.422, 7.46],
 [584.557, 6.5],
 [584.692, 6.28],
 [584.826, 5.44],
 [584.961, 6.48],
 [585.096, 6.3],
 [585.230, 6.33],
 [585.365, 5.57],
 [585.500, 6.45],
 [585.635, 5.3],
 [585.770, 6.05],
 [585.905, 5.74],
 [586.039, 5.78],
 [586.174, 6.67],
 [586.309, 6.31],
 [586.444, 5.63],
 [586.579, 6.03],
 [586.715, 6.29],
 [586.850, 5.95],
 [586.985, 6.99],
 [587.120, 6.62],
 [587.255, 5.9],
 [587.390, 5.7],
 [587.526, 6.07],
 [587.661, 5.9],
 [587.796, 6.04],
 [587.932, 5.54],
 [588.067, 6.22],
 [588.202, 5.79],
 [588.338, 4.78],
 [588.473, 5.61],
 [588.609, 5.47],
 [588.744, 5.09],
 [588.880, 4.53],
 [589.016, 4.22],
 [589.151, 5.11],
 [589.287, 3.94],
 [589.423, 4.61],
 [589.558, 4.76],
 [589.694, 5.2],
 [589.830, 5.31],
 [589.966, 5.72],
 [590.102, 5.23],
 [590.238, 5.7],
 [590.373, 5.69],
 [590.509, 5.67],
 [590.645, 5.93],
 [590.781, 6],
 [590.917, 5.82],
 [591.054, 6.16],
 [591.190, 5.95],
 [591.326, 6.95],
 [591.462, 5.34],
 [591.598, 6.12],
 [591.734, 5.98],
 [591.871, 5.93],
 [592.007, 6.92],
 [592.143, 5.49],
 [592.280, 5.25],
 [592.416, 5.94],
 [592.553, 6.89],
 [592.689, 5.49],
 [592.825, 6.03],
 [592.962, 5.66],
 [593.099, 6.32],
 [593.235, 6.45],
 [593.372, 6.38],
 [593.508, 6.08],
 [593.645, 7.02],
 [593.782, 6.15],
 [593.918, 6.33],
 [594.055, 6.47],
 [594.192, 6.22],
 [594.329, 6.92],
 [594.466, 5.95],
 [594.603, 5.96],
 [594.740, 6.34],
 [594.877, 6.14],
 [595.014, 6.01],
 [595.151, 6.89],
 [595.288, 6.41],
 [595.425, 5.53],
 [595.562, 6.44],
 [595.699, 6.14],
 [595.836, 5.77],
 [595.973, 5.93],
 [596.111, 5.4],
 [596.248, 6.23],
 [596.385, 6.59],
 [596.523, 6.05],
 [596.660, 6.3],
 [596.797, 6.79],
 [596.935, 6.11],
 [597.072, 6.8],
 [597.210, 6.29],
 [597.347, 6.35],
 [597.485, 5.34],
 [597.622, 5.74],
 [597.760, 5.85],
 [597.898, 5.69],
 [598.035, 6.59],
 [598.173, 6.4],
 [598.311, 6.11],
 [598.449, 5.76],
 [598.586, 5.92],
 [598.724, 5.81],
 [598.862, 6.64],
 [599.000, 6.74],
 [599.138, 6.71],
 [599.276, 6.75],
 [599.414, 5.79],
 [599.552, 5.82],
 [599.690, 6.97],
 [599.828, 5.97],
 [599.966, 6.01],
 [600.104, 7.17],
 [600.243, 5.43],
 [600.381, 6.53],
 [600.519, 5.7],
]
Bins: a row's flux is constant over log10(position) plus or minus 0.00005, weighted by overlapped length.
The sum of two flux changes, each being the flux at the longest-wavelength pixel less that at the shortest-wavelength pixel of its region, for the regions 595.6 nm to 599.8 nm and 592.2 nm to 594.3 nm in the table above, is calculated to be 1.8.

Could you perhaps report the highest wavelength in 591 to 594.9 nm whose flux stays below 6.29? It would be 594.877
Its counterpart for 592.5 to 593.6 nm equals 593.508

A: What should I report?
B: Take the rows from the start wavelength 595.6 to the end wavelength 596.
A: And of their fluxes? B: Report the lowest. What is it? 5.77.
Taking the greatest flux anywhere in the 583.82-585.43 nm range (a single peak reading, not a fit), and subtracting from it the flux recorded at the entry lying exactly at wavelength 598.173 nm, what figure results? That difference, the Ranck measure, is 1.06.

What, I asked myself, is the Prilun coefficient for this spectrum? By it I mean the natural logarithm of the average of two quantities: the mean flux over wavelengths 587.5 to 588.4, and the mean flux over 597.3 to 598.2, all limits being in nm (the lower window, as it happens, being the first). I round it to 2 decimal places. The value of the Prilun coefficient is 1.77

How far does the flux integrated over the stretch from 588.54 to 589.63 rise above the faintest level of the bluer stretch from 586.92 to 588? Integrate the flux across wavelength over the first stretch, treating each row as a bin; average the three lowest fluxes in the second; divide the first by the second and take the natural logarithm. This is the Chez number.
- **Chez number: -0.11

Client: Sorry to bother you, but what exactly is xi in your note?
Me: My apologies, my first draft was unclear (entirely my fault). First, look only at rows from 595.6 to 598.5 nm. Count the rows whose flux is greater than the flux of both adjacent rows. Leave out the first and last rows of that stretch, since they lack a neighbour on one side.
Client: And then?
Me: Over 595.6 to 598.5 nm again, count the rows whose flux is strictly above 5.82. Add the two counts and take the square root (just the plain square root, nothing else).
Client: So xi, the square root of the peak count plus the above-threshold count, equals 4.69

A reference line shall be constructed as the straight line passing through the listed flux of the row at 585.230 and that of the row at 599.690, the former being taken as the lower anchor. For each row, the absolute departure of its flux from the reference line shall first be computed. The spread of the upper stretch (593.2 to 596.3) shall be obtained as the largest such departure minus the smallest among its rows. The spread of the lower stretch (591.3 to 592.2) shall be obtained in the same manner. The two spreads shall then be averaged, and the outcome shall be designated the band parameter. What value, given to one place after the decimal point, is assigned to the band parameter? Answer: 1.1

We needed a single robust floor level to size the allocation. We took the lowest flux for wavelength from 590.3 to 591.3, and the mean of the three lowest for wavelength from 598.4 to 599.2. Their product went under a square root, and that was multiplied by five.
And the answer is 28.7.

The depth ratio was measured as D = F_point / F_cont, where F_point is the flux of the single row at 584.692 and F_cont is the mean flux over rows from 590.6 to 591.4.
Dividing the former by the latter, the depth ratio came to 1.02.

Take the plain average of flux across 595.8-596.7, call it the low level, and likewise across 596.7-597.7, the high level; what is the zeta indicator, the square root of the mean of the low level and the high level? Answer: 2.47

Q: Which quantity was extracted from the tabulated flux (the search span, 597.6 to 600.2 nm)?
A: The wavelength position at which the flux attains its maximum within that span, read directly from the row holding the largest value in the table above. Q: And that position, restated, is 600.104 nm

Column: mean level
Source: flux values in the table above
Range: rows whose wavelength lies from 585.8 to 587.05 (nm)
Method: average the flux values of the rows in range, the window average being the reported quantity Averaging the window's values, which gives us 6.15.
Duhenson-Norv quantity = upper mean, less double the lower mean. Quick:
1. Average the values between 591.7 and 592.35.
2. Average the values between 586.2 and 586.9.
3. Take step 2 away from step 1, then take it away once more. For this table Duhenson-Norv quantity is -6.2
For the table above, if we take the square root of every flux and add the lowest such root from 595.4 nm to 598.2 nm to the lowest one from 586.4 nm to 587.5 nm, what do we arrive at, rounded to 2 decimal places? 4.68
